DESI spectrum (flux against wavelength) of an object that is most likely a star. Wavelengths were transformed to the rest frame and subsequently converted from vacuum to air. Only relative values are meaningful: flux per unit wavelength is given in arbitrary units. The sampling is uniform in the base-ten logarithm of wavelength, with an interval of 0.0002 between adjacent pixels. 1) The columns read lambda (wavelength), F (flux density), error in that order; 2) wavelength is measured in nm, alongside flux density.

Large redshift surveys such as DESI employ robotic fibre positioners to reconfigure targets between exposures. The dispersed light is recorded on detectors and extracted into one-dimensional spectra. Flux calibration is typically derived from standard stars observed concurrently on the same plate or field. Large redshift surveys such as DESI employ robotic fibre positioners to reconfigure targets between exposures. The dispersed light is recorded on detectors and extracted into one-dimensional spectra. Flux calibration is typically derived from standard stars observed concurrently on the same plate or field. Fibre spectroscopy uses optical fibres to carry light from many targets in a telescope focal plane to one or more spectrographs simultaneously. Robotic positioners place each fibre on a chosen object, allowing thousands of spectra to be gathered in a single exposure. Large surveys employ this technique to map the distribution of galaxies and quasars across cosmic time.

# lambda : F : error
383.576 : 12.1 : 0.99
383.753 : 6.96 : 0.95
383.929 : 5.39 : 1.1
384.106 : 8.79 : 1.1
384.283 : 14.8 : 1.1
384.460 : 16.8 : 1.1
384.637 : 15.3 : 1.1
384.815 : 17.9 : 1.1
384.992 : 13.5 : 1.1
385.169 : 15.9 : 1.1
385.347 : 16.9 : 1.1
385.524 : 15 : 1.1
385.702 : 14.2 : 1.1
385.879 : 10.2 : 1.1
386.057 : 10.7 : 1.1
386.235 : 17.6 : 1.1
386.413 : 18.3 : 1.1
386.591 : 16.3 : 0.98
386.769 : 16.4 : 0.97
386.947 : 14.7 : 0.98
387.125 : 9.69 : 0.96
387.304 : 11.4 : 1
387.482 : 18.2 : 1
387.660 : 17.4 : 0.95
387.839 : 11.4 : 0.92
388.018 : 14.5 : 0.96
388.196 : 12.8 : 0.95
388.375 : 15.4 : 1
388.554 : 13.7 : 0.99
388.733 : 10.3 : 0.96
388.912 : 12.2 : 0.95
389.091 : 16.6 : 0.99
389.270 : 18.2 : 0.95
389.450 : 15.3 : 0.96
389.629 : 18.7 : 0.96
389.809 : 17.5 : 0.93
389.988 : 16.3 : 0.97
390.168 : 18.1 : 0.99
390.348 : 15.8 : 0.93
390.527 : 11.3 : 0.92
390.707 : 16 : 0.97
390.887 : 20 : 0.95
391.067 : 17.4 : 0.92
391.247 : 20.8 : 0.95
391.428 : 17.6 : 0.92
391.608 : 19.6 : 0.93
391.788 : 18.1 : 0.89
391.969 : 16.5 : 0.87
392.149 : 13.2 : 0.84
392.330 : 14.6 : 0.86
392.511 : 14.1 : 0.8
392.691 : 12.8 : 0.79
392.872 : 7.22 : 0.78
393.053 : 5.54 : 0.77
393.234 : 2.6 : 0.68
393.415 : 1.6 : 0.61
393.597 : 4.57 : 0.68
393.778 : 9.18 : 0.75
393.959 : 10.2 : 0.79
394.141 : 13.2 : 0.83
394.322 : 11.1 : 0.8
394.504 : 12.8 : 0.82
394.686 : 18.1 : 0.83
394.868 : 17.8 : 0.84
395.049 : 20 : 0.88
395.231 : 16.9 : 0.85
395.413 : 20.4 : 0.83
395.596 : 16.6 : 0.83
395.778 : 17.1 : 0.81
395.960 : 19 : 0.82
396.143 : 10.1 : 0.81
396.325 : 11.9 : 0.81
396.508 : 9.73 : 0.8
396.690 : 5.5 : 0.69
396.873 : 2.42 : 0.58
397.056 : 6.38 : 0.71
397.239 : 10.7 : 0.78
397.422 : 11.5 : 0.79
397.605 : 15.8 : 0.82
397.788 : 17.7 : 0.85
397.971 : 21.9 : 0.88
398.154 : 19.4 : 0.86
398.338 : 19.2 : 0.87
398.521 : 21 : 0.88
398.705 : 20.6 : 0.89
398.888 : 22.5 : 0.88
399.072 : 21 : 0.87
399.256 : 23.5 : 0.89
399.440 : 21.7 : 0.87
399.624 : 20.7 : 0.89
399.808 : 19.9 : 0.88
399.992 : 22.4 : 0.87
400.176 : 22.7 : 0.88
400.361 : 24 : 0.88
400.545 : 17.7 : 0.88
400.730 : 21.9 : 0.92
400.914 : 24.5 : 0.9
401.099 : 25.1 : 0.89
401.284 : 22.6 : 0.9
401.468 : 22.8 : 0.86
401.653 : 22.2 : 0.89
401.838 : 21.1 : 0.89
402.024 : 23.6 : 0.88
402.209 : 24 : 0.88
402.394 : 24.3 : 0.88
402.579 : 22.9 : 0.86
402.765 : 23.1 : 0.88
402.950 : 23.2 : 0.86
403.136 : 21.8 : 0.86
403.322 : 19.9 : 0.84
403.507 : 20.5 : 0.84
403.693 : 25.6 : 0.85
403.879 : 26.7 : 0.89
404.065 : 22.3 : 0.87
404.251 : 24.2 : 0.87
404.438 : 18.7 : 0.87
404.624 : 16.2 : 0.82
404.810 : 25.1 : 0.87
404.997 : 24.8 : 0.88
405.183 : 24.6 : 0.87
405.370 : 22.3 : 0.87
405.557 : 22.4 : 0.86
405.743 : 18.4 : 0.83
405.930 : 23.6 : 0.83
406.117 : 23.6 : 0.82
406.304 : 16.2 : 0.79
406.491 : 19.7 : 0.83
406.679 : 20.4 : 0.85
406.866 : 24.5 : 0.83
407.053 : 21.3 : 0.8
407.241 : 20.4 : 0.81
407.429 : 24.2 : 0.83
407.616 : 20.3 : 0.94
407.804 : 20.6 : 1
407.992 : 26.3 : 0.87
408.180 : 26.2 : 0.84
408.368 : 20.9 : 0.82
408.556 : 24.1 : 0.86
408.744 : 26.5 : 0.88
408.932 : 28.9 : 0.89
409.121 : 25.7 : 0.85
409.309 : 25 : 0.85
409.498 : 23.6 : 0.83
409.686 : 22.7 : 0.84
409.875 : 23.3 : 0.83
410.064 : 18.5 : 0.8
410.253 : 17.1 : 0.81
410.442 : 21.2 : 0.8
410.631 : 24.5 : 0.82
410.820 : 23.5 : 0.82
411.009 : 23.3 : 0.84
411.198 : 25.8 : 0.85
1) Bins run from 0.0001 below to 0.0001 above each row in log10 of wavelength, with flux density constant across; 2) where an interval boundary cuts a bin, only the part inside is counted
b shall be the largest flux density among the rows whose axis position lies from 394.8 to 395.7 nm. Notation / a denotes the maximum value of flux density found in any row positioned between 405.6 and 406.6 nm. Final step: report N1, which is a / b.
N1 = 1.2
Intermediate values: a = 23.6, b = 20.4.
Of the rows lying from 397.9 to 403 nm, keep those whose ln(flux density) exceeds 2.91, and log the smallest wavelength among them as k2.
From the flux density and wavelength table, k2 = 397.971 nm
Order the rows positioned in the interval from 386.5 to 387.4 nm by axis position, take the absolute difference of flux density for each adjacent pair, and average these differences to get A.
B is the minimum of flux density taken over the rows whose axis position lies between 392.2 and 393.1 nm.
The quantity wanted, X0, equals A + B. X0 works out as 8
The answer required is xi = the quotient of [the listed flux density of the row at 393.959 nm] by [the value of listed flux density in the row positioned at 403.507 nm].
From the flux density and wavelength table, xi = 0.5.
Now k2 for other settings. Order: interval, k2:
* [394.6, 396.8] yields 395.049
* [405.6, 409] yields 405.743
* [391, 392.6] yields 391.247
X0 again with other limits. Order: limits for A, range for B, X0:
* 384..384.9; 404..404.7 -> 19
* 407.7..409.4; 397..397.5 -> 9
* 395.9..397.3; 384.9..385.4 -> 18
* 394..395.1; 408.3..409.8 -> 23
